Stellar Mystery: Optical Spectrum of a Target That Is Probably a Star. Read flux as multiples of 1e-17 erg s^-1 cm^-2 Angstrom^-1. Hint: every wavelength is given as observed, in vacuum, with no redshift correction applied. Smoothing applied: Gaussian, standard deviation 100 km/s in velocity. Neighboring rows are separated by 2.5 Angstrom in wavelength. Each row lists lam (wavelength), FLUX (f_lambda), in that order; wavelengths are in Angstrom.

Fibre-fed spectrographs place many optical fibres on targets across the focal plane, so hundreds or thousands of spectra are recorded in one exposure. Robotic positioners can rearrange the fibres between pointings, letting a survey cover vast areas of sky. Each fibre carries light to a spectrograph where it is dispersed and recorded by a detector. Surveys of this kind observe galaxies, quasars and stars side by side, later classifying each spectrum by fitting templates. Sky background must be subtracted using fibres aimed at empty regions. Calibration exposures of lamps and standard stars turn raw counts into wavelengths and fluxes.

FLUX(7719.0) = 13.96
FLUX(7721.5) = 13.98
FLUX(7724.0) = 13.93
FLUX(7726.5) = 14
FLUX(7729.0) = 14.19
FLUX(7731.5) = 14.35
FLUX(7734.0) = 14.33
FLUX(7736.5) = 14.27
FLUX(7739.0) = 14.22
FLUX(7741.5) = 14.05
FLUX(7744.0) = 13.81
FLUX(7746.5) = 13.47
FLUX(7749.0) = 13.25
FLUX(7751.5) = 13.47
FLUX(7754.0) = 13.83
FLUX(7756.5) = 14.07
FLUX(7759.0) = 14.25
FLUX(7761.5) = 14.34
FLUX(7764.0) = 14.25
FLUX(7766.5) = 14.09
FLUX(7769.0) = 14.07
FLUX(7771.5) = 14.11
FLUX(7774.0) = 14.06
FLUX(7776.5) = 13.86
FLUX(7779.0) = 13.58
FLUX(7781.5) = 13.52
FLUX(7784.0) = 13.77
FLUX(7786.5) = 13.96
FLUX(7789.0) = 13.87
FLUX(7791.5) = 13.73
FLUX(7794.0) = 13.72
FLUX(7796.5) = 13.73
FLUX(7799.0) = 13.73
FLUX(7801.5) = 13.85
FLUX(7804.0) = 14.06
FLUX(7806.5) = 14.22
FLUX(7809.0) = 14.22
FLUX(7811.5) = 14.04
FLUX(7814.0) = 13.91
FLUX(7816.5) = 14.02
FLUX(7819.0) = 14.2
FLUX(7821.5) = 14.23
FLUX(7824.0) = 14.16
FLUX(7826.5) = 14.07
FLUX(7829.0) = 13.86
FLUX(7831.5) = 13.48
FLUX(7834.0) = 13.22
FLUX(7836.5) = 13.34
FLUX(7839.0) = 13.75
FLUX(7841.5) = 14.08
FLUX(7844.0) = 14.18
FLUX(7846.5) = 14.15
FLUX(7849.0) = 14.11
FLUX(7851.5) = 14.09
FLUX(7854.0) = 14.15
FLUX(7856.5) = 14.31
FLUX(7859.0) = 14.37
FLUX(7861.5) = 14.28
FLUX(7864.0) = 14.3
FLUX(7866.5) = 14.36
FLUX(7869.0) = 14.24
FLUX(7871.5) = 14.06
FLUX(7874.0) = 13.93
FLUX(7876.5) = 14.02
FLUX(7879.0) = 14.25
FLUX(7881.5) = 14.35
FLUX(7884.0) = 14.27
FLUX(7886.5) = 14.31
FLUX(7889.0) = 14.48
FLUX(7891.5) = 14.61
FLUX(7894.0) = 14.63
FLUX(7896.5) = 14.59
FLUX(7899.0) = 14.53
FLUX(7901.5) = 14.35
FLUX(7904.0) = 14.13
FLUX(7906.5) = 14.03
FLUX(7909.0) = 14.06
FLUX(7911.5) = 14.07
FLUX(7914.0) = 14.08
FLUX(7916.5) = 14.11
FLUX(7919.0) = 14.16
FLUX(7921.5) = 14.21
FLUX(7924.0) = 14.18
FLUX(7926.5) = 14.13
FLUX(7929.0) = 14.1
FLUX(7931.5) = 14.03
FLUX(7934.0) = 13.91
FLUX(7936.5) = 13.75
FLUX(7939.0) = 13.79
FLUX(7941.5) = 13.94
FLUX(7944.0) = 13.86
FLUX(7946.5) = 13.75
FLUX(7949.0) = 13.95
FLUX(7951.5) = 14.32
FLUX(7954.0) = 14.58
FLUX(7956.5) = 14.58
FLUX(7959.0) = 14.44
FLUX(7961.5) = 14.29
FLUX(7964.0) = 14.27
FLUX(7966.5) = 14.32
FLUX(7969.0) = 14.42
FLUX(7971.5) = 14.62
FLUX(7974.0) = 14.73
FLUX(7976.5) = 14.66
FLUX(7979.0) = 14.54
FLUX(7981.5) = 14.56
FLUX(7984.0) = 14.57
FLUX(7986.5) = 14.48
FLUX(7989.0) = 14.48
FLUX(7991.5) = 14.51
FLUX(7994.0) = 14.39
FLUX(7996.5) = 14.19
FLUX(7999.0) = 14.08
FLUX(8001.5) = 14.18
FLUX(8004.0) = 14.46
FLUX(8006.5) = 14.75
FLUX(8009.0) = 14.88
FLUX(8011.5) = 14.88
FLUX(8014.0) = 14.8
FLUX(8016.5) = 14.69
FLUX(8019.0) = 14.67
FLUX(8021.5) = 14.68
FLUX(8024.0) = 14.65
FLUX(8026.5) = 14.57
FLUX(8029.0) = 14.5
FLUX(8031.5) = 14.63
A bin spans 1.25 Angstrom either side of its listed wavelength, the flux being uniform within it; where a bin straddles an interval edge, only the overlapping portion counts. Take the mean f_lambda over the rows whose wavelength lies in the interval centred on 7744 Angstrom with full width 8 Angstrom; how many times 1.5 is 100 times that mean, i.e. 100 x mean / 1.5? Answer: 918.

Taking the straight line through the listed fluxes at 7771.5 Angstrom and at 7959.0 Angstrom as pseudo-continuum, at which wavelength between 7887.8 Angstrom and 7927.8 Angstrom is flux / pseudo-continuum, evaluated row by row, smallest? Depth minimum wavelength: 7906.5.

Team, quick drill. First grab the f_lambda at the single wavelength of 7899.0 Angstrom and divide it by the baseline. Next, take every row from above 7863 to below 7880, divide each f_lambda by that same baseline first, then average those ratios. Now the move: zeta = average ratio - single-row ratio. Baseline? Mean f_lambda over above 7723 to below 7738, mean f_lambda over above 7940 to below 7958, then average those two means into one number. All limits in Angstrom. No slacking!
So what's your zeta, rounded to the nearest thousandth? -0.026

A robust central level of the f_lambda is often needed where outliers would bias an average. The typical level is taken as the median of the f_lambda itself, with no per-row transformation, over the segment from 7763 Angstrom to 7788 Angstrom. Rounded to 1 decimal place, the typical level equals 14.0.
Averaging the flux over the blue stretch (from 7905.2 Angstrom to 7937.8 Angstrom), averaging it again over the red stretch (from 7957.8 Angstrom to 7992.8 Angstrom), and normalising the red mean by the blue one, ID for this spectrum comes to 1.031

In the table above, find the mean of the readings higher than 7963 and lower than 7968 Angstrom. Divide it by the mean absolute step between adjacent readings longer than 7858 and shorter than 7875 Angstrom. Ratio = 143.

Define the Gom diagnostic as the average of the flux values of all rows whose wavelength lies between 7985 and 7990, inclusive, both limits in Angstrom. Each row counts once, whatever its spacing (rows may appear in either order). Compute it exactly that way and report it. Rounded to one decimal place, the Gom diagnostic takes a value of 14.5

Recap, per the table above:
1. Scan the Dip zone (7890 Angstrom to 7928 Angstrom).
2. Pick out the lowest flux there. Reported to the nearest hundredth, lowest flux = 14.03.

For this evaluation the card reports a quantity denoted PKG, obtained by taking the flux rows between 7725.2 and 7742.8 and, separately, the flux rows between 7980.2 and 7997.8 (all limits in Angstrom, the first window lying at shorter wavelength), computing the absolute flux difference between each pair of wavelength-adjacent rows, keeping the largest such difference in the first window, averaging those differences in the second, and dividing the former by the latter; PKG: 2.53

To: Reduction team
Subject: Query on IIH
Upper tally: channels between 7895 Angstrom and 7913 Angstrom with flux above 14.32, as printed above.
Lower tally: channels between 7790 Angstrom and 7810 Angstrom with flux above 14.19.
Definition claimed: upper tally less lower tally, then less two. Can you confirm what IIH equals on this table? -1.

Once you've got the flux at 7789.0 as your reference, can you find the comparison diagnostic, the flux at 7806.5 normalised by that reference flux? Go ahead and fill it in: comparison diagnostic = 1.025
